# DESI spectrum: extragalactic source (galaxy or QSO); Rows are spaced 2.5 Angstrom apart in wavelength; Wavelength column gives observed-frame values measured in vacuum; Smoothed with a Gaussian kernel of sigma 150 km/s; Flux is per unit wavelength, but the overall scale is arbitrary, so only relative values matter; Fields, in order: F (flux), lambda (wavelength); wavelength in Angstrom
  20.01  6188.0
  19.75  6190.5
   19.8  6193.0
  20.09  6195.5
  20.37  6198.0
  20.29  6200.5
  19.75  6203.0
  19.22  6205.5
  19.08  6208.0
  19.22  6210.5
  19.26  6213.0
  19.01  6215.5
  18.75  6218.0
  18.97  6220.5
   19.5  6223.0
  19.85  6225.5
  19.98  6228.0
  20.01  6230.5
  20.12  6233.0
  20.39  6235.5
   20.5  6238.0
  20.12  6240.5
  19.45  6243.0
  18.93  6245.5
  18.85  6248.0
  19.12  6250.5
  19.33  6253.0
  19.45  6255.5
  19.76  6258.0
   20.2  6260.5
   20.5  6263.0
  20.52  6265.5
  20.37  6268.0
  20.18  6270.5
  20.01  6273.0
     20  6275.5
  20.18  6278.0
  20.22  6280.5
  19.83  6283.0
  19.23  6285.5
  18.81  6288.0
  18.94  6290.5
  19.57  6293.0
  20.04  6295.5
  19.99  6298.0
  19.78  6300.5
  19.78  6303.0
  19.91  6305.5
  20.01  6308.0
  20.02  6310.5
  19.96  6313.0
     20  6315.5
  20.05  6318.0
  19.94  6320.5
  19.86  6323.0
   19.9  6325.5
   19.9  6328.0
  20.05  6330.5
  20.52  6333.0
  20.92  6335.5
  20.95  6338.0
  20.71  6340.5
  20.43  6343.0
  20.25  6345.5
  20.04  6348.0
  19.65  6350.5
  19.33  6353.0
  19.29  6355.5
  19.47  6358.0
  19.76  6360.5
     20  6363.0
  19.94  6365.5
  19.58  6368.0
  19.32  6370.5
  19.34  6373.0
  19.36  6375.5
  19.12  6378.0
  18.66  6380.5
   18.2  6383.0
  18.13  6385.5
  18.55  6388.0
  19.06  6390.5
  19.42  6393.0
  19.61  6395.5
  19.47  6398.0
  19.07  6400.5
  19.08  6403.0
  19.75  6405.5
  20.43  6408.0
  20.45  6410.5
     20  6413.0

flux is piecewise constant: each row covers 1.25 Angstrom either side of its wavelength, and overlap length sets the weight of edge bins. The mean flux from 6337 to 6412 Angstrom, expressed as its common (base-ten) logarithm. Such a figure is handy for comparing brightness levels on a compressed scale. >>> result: 1.29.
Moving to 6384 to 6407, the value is 1.28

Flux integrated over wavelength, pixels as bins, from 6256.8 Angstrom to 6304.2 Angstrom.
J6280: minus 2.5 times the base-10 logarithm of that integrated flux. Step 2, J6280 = -7.44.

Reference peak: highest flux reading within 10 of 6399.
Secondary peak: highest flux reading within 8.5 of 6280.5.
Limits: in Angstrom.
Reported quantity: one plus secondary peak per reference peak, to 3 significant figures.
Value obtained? 1.99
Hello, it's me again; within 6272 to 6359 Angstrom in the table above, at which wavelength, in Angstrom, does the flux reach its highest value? 6338.0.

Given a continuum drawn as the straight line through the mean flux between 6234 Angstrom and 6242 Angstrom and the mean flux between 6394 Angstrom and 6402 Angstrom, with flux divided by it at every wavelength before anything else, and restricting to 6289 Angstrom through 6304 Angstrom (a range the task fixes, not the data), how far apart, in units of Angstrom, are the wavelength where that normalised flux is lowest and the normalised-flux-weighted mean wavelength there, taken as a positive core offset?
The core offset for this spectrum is 6.3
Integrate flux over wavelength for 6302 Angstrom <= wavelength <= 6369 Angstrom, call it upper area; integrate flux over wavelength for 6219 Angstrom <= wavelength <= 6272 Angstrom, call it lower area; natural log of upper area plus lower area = 7.8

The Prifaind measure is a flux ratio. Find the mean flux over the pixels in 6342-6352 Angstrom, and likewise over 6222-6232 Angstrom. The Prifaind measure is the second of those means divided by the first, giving 0.99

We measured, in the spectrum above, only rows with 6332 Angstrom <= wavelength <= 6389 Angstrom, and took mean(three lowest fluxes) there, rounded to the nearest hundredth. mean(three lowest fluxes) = 18.29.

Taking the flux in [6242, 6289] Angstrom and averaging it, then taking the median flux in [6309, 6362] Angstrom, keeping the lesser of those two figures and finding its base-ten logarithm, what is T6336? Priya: 1.30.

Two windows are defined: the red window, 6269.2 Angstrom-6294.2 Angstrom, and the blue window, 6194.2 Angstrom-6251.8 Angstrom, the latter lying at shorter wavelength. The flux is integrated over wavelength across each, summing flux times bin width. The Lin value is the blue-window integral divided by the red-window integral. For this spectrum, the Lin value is 2.29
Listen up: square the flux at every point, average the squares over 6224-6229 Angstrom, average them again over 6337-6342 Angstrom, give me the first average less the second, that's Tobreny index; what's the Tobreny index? -37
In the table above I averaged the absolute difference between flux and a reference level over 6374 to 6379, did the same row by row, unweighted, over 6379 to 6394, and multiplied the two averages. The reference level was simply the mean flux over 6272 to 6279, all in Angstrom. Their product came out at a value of 1.1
